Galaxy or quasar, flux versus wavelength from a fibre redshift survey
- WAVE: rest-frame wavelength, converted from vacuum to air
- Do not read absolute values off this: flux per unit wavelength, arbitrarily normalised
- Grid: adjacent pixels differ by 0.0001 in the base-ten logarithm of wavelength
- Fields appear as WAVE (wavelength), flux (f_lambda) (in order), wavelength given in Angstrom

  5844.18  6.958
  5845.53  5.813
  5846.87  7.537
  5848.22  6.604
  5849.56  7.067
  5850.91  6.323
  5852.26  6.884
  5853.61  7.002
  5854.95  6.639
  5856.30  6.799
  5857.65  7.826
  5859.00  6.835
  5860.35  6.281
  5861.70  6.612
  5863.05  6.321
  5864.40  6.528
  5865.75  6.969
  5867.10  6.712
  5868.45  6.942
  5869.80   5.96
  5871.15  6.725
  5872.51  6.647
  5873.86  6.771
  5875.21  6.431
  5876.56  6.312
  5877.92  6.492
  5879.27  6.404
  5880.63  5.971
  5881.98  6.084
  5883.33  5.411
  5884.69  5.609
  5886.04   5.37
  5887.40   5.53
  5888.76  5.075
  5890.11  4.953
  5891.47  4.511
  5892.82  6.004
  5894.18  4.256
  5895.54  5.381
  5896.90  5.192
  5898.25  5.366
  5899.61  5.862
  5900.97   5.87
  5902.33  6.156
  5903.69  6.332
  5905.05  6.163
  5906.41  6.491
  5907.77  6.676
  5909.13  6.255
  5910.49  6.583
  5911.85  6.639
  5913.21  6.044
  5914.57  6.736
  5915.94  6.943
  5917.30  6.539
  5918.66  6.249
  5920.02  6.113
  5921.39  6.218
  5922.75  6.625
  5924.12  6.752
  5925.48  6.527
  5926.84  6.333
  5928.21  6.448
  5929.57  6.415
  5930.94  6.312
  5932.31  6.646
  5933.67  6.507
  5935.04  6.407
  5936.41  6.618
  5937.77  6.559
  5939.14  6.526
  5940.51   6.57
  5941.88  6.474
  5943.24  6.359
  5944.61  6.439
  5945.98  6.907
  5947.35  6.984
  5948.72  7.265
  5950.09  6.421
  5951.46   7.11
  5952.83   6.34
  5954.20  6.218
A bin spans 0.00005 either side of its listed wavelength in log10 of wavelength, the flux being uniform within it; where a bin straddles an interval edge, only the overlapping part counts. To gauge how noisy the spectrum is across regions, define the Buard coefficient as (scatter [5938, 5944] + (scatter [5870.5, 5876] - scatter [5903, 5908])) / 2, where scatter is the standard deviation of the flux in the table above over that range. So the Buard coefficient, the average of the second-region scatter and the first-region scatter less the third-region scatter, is 0.01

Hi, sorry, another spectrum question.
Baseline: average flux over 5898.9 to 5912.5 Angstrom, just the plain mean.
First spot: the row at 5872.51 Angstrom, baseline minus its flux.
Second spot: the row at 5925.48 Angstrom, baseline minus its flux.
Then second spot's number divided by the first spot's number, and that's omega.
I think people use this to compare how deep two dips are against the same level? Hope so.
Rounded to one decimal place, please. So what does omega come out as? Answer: 0.7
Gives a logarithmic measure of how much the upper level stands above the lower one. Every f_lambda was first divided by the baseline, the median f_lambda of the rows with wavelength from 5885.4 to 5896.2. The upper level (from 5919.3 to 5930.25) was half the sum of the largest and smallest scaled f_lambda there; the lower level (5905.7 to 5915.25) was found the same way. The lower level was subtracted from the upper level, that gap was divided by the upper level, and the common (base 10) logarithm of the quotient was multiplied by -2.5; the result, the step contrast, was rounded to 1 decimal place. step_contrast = 5.4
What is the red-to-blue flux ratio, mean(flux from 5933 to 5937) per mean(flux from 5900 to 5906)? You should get 1.06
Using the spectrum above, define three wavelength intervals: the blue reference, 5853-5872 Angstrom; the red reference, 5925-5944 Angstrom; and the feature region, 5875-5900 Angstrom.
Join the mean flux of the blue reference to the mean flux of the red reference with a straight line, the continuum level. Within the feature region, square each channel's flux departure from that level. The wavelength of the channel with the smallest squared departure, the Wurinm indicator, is 5877.92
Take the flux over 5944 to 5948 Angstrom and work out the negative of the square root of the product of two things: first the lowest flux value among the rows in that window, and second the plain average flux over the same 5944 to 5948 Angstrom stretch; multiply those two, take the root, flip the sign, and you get -6.61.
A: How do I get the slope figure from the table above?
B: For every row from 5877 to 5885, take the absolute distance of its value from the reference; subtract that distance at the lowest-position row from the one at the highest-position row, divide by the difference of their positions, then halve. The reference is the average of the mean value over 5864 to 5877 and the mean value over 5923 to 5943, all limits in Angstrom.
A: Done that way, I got 0.065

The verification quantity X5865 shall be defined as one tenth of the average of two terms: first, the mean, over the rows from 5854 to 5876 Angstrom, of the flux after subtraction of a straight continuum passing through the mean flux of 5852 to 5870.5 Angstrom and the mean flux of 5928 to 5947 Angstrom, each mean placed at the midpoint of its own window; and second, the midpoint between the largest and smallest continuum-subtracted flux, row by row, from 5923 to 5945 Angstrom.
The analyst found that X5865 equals 0.00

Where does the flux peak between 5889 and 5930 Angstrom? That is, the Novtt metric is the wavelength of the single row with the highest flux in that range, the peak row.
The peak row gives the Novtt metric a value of 5915.94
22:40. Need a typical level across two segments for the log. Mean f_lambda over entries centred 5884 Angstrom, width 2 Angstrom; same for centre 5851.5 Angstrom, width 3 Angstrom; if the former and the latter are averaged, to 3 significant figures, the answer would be 6.06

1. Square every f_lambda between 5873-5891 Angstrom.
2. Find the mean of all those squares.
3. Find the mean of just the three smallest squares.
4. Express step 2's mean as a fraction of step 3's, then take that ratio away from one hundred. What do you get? 98.7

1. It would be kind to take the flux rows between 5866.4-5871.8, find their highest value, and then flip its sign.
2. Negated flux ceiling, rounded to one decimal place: -6.9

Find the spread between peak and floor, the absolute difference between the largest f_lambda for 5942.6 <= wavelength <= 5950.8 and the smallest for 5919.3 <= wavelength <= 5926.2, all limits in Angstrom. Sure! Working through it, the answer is 1.15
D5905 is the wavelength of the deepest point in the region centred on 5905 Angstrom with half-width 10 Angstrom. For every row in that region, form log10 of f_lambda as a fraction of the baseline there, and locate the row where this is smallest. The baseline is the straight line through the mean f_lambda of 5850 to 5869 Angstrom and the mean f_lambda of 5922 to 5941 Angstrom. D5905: 5896.90 Angstrom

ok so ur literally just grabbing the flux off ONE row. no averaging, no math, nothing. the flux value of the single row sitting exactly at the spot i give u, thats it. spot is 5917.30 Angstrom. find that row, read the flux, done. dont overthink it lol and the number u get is 6.539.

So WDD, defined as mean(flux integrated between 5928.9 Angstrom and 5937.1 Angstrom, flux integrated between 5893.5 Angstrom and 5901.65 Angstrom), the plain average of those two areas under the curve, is 48.3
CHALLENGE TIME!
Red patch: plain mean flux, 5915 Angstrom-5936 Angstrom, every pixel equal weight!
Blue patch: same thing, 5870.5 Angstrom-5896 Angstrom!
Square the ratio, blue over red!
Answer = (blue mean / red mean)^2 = 0.80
